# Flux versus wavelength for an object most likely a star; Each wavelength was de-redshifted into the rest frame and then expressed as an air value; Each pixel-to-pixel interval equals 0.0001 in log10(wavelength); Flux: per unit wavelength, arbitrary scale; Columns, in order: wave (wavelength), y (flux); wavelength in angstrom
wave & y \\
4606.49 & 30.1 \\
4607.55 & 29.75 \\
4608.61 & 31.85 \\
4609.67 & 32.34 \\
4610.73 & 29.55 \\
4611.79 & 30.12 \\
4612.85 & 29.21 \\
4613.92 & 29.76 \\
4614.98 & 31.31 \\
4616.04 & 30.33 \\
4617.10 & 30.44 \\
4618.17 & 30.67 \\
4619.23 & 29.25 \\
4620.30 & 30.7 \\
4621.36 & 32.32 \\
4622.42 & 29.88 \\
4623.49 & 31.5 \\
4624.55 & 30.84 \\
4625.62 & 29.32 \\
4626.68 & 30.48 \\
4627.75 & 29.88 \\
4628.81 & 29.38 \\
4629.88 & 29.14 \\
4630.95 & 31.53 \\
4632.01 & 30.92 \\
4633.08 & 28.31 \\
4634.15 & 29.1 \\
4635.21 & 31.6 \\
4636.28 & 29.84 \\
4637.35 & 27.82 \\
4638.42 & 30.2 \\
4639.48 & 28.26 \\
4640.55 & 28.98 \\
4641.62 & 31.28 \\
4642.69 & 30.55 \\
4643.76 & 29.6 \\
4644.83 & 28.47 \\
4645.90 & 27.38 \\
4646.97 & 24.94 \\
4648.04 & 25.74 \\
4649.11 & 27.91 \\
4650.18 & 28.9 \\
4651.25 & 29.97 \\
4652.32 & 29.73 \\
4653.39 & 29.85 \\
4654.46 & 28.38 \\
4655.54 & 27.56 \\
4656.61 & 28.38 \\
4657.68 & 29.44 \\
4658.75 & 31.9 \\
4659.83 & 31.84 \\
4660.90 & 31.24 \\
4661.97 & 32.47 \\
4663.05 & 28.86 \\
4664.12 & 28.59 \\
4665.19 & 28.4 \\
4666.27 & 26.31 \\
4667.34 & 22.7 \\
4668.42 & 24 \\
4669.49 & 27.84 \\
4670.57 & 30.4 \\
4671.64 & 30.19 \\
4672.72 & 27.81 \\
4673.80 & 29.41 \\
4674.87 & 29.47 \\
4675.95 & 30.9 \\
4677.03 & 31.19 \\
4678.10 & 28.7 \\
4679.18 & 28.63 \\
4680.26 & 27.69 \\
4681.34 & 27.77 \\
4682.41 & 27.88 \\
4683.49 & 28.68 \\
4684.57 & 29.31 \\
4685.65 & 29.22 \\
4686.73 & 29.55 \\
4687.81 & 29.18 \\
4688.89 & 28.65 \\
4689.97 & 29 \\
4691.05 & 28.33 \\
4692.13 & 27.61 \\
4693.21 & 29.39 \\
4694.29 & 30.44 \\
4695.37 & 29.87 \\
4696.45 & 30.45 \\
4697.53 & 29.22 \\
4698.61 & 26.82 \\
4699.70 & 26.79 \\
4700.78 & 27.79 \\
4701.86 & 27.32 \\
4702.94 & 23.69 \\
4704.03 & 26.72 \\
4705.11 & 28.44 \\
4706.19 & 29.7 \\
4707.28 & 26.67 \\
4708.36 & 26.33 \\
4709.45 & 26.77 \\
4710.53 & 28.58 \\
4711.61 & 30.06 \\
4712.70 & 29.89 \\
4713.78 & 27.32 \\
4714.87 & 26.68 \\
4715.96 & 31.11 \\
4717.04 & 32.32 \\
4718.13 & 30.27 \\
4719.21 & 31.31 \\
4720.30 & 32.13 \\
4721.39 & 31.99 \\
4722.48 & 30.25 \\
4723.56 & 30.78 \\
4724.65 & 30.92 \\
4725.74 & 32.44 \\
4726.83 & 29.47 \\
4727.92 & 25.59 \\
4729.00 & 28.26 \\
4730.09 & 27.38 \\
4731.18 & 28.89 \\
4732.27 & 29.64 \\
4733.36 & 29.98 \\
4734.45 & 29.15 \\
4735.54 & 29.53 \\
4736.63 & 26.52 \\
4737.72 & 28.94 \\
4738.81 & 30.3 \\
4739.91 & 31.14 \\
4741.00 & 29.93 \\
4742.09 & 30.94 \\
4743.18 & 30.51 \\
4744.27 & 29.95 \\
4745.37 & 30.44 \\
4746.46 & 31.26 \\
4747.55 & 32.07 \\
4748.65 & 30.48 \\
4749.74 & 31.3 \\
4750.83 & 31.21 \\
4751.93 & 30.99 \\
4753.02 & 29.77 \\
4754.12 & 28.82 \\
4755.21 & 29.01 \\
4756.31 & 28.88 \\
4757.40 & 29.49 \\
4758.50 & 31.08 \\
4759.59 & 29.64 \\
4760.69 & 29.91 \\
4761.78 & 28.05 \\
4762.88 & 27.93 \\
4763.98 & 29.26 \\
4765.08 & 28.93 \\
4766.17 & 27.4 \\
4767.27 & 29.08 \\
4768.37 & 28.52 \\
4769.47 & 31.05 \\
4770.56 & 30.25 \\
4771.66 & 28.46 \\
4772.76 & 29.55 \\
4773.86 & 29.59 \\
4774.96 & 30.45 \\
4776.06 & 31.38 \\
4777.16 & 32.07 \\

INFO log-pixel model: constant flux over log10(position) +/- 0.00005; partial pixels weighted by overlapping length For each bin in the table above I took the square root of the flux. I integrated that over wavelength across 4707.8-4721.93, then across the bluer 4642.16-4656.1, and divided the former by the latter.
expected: 1.04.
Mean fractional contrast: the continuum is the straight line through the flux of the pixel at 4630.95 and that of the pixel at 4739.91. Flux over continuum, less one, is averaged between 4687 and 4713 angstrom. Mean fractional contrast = -0.10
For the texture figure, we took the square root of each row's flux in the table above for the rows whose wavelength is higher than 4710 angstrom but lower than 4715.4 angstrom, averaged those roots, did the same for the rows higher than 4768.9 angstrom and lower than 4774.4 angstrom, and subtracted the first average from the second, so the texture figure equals 0.12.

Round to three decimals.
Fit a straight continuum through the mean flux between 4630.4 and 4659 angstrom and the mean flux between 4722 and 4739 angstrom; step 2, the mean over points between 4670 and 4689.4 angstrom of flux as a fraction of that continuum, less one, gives -0.001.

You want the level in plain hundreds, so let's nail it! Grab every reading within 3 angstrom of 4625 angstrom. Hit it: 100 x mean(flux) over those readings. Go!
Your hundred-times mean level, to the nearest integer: 3032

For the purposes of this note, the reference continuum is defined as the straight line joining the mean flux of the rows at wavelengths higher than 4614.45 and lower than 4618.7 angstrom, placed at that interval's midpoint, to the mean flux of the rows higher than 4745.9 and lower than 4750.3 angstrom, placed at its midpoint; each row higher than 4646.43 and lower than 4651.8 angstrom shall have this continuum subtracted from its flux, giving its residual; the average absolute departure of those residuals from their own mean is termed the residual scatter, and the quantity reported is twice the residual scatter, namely 3.4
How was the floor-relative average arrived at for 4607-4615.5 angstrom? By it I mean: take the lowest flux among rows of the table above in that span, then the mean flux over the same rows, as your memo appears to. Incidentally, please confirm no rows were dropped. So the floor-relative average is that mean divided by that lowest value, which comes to 1.04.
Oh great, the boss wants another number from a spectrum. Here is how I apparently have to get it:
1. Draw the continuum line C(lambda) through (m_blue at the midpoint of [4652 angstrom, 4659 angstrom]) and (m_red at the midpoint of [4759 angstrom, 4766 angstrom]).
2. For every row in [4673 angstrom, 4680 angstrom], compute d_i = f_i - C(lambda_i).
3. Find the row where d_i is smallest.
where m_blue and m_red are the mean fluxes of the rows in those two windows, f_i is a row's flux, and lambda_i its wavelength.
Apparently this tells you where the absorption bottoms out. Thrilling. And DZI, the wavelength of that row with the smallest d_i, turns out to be 4679.18 angstrom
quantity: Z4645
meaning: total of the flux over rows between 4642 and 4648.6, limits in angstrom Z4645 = 167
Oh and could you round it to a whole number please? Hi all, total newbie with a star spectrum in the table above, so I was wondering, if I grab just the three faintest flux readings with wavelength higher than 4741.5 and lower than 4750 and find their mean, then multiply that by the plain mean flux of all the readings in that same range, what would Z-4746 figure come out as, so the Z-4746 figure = 935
